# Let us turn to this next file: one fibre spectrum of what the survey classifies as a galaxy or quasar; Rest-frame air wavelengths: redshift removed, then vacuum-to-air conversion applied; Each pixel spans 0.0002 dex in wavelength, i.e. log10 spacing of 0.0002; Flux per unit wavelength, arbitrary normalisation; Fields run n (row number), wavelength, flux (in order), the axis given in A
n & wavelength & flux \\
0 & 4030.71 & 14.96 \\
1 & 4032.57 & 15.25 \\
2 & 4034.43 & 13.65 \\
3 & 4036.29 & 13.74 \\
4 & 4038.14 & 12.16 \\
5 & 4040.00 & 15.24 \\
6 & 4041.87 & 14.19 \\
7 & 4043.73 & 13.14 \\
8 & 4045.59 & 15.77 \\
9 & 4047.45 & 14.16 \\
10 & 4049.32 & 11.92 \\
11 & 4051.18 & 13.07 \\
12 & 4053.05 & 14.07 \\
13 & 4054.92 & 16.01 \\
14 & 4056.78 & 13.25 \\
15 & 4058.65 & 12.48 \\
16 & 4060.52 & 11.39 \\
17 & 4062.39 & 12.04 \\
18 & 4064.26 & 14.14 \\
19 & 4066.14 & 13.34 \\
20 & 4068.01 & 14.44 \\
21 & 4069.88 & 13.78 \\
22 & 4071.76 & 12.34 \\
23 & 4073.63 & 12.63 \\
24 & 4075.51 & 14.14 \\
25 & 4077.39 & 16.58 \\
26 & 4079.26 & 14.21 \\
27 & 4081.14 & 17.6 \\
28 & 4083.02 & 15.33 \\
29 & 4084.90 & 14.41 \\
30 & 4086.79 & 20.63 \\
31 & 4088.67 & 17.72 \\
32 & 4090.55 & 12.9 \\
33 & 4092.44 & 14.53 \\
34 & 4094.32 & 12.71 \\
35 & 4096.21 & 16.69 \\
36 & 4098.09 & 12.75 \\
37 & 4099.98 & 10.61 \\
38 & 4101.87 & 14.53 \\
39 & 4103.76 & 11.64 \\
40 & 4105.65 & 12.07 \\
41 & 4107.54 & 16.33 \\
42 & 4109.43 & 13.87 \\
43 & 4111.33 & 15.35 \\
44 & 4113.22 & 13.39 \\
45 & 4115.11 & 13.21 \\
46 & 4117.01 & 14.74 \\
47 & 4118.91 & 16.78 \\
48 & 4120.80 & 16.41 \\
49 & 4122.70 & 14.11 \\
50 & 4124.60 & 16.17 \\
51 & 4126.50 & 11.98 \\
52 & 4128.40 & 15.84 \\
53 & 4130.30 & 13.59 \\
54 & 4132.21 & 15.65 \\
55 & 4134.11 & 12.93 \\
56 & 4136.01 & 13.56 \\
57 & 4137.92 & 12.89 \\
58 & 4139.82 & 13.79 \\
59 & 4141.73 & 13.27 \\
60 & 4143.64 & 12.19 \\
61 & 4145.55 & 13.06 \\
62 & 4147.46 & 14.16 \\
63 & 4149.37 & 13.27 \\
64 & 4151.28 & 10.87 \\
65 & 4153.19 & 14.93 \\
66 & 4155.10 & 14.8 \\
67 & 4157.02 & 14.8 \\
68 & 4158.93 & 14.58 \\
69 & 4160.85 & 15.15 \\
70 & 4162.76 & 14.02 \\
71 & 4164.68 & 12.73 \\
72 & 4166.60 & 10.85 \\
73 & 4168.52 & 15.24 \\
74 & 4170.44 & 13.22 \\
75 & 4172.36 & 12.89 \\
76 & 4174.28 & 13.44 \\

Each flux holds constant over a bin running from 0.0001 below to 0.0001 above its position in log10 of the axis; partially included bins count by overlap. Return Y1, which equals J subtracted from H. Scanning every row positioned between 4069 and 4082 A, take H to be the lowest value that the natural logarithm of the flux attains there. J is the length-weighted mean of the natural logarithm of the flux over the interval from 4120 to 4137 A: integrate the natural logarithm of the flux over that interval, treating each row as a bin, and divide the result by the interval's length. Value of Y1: -0.15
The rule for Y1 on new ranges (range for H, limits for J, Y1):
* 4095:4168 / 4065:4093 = -0.33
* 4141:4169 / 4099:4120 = -0.24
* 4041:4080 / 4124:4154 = -0.17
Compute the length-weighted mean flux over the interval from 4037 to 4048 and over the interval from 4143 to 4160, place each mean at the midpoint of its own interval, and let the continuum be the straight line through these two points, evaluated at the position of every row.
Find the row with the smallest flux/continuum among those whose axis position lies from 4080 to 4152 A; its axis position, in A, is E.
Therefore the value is 4099.98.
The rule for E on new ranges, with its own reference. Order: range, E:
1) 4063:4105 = 4099.98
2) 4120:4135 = 4126.50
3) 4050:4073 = 4060.52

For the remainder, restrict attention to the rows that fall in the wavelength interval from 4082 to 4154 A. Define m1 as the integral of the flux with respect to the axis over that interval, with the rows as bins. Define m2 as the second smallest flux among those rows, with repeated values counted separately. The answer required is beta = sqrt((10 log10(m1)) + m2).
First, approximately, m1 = 1021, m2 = 10.87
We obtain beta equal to 6.40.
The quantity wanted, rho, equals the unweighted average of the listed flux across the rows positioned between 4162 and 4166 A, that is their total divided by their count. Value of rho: 13.4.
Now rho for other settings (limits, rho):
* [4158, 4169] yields 13.8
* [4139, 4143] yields 13.5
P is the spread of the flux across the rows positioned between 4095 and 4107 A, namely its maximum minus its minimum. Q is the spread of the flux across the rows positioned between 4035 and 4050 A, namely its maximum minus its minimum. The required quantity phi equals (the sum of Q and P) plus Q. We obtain 13.8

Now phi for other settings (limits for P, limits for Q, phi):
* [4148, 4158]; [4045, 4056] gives 12.2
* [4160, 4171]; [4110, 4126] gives 11.5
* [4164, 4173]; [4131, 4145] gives 11.3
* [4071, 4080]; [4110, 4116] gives 8.5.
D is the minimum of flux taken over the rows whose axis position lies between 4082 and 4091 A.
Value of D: 12.9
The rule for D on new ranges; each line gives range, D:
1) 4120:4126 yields 14.11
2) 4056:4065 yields 11.39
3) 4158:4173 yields 10.85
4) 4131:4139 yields 12.89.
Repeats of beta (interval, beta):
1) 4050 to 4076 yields 6.12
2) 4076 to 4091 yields 6.17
